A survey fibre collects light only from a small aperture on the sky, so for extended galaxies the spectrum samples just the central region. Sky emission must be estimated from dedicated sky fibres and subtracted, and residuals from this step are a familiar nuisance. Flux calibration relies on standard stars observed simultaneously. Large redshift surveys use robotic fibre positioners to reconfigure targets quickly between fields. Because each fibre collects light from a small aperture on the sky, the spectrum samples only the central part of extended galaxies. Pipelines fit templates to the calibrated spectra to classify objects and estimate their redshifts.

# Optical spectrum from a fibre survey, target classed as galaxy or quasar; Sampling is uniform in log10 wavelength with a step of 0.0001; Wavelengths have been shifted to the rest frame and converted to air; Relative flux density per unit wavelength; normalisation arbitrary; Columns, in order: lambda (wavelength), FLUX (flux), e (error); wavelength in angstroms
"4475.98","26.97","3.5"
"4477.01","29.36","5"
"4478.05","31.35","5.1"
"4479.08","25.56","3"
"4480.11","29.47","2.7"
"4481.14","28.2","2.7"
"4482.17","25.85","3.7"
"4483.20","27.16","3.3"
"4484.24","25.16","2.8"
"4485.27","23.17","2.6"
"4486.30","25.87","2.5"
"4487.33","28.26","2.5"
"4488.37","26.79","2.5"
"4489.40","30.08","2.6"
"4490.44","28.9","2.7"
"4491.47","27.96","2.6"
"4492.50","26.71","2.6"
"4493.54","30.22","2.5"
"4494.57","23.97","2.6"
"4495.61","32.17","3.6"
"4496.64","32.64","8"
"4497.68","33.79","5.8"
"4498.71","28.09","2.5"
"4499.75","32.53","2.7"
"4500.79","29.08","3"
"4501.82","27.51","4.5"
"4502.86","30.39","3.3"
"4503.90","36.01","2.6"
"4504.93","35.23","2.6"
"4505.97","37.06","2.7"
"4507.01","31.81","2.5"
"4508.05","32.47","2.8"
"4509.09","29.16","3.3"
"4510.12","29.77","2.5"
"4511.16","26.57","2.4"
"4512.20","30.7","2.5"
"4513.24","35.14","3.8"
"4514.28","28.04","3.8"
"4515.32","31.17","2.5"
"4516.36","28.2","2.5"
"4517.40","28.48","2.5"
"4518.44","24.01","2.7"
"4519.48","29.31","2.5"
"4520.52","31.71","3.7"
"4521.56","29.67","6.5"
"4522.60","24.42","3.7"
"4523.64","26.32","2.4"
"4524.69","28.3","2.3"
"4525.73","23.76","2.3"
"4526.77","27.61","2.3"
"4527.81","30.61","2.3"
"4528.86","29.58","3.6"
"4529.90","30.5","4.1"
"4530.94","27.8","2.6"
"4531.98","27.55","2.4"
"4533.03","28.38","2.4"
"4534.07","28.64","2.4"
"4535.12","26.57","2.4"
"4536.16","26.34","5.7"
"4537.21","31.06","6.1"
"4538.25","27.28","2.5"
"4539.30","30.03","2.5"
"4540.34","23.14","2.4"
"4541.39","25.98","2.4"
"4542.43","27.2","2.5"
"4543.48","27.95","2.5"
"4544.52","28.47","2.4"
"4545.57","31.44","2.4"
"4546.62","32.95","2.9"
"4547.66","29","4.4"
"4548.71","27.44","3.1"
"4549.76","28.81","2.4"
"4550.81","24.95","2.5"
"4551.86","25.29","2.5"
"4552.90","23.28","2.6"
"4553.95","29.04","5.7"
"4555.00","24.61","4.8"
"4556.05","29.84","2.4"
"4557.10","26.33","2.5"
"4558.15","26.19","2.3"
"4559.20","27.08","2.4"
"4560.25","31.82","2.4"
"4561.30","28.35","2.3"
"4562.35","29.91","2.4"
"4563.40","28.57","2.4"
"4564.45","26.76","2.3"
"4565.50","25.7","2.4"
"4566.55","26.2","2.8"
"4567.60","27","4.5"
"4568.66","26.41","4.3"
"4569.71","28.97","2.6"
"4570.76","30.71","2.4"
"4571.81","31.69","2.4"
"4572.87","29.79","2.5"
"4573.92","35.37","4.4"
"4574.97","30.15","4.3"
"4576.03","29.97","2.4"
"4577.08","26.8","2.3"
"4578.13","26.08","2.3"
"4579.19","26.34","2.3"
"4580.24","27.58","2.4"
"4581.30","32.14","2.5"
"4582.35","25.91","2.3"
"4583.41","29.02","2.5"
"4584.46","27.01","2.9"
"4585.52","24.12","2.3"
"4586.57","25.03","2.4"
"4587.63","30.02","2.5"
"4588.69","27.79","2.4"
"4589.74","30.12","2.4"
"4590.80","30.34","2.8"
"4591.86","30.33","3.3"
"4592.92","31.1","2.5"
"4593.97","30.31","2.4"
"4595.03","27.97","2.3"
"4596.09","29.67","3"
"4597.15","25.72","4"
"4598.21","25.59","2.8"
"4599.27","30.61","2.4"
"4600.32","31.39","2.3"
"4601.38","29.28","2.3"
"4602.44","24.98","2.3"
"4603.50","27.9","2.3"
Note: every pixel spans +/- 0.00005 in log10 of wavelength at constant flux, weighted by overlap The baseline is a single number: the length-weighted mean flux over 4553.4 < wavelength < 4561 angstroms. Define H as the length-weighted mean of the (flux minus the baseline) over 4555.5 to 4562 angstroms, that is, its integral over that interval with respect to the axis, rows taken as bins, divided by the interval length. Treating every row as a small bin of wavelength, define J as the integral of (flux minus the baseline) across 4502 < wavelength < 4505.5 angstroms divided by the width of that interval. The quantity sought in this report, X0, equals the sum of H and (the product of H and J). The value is 3.1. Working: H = 0.47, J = 5.5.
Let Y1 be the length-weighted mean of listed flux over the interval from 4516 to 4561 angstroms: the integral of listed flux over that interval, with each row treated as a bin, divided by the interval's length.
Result 27.8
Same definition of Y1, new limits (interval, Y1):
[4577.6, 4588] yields 27.3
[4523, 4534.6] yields 28.0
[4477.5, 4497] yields 27.8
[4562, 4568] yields 27.3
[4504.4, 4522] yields 30.5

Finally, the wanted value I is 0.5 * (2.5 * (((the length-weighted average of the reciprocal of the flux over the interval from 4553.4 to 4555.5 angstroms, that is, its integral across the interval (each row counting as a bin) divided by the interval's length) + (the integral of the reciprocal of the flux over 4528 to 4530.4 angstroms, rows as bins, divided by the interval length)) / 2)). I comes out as 0.0442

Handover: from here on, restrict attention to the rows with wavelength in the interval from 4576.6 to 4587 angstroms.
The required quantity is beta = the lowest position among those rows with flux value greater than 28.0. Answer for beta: 4581.30 angstroms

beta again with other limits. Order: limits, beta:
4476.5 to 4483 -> 4477.01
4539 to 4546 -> 4539.30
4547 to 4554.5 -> 4547.66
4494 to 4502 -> 4495.61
